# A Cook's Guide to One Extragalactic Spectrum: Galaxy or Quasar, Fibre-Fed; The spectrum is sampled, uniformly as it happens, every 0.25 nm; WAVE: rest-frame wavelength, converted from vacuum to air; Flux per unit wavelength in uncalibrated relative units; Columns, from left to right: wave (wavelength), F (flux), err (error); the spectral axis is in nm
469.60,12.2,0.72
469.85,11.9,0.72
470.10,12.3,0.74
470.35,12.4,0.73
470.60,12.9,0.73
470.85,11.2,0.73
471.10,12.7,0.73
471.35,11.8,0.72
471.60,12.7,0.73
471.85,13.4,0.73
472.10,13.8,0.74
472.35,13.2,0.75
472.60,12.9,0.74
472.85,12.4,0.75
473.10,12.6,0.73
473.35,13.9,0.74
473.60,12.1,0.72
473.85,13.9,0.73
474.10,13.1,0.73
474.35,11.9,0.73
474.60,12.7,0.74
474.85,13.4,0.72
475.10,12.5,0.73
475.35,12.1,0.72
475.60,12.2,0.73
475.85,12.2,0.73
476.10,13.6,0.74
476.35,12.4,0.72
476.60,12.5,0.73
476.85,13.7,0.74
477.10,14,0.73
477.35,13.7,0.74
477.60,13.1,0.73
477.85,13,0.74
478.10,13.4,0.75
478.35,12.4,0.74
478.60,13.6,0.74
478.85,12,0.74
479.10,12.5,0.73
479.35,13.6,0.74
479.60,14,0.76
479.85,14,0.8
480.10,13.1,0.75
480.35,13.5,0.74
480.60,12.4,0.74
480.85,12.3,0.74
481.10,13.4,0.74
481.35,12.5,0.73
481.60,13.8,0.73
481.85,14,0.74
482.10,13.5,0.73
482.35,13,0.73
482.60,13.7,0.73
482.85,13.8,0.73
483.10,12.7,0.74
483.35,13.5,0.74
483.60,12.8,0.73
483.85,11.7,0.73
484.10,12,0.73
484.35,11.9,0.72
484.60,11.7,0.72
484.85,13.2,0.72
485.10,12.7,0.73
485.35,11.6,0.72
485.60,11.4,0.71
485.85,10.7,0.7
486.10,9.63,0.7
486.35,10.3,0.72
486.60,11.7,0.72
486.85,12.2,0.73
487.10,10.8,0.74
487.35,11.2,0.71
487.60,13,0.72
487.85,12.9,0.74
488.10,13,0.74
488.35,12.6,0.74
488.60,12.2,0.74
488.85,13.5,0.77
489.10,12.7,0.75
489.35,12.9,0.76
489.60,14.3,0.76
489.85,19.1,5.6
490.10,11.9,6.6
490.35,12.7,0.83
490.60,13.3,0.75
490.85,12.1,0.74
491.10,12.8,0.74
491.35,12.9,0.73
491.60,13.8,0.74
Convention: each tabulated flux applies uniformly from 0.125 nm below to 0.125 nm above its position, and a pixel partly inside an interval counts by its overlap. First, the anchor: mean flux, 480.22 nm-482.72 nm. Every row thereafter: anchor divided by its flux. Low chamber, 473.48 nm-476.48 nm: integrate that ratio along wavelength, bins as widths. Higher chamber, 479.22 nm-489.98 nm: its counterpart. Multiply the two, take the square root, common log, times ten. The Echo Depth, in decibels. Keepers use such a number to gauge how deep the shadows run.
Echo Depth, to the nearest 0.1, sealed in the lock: 7.7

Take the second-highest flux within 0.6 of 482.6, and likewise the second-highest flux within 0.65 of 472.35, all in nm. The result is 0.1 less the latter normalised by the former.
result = -0.878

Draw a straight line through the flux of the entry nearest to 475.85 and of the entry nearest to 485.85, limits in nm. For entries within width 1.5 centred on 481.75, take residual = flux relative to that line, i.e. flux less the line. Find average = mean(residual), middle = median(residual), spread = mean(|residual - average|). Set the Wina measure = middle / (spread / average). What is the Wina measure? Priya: 10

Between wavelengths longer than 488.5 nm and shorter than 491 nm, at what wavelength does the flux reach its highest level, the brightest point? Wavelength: 489.85 nm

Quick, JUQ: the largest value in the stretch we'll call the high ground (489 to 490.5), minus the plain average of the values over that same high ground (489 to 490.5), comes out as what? 5.2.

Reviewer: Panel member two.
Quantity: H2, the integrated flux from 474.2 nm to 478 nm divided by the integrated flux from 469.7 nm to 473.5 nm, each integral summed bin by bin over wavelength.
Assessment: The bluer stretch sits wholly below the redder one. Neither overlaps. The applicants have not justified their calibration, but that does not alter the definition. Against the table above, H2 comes 1.02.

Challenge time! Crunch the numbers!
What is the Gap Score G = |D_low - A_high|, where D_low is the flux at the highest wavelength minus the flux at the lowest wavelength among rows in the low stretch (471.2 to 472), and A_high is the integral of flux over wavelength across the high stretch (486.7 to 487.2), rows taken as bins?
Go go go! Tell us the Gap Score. 4.2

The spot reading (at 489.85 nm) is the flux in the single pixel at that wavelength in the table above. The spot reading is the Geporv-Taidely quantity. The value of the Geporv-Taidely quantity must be 19.1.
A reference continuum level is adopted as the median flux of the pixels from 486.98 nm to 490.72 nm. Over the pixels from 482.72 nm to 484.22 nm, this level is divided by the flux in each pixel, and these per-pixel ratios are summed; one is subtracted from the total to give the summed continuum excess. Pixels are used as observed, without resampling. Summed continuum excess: 5.09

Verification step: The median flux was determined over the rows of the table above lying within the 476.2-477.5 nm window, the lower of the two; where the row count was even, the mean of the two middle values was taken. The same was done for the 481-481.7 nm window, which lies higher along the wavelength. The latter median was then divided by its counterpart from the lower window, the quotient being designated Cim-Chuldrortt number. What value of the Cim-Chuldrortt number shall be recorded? 0.98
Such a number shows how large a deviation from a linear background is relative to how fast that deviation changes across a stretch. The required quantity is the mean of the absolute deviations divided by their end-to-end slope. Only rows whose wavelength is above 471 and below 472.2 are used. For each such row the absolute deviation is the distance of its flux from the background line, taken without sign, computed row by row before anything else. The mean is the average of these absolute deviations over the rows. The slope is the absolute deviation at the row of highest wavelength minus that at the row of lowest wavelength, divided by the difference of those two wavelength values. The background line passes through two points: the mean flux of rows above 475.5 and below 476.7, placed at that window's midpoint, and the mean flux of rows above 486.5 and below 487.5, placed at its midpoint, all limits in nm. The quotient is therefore 1.5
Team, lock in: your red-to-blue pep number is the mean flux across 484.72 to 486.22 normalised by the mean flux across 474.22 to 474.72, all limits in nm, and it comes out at 0.94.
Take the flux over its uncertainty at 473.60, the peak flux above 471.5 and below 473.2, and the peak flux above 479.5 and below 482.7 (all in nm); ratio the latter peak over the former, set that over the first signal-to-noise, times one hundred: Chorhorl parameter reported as 6.0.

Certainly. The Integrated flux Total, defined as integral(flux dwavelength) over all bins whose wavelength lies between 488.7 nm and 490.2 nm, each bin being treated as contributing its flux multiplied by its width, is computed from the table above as 21.1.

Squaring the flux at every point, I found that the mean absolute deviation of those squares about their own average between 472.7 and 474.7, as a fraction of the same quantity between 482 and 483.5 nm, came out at 1.73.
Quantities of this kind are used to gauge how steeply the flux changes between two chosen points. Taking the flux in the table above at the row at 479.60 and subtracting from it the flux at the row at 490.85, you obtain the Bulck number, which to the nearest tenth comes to 1.9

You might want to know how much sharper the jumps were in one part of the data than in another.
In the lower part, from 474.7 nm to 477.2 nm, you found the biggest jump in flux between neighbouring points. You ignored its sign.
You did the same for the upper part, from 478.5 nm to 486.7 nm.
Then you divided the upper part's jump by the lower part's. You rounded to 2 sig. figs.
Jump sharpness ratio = 1.1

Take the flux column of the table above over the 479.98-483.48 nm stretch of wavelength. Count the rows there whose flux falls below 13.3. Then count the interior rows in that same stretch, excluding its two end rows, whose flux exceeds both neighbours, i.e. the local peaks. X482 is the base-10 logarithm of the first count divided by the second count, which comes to 0.176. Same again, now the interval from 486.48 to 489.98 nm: 0.439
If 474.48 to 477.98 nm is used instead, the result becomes 0.477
